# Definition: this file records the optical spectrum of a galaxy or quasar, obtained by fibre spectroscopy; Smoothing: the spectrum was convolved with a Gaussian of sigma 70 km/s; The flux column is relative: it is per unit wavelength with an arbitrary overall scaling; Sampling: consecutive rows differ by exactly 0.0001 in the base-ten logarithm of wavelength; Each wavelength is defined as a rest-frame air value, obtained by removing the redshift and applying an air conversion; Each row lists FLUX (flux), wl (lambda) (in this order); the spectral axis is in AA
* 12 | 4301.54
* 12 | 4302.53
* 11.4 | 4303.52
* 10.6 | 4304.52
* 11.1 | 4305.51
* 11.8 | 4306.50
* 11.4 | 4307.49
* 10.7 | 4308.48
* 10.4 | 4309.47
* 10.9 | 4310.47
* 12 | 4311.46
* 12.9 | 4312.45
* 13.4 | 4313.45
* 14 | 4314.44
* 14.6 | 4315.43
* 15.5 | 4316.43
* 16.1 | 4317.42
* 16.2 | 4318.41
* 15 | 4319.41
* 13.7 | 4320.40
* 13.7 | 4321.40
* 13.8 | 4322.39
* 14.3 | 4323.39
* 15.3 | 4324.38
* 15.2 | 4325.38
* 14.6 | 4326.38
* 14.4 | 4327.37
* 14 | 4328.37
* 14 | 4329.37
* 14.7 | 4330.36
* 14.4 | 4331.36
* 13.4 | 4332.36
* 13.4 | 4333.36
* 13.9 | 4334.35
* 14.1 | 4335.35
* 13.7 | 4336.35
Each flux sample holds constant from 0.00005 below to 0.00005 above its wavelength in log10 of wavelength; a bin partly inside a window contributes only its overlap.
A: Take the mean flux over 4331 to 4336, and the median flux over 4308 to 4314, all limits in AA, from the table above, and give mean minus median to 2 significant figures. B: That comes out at 2.4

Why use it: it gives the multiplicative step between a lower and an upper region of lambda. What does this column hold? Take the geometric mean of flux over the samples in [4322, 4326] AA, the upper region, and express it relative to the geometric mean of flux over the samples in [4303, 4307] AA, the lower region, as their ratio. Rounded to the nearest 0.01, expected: 1.30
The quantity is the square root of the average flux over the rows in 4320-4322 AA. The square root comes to 3.70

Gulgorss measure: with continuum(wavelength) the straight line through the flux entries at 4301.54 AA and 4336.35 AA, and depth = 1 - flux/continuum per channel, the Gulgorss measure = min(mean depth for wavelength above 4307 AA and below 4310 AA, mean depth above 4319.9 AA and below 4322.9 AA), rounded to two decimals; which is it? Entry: -0.06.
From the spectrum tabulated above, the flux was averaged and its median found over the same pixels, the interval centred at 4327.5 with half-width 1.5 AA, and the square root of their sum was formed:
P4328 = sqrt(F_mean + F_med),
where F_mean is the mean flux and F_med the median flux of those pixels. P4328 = 5.36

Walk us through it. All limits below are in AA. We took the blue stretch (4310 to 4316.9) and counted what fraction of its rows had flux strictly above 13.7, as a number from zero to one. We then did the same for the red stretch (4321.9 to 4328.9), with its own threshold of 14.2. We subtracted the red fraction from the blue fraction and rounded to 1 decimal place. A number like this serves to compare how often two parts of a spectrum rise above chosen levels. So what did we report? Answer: -0.3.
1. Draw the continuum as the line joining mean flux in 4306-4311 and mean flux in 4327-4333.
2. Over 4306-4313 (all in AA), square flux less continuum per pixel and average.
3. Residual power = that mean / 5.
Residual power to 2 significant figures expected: 0.12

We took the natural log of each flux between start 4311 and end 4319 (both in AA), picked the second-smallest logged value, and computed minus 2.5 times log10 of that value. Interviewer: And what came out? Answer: -1.02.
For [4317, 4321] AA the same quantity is -1.08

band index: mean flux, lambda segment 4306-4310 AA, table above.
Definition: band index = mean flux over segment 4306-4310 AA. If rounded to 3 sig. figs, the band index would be 11.1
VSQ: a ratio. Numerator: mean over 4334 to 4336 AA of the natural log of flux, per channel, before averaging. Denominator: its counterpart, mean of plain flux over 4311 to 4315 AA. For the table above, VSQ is 0.20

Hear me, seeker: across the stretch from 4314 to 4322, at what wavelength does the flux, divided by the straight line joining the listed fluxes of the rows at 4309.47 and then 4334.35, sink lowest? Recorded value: 4321.40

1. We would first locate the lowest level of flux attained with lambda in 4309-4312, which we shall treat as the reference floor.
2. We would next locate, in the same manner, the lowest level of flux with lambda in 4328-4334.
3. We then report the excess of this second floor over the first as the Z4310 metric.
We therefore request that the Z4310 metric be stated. 3.0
